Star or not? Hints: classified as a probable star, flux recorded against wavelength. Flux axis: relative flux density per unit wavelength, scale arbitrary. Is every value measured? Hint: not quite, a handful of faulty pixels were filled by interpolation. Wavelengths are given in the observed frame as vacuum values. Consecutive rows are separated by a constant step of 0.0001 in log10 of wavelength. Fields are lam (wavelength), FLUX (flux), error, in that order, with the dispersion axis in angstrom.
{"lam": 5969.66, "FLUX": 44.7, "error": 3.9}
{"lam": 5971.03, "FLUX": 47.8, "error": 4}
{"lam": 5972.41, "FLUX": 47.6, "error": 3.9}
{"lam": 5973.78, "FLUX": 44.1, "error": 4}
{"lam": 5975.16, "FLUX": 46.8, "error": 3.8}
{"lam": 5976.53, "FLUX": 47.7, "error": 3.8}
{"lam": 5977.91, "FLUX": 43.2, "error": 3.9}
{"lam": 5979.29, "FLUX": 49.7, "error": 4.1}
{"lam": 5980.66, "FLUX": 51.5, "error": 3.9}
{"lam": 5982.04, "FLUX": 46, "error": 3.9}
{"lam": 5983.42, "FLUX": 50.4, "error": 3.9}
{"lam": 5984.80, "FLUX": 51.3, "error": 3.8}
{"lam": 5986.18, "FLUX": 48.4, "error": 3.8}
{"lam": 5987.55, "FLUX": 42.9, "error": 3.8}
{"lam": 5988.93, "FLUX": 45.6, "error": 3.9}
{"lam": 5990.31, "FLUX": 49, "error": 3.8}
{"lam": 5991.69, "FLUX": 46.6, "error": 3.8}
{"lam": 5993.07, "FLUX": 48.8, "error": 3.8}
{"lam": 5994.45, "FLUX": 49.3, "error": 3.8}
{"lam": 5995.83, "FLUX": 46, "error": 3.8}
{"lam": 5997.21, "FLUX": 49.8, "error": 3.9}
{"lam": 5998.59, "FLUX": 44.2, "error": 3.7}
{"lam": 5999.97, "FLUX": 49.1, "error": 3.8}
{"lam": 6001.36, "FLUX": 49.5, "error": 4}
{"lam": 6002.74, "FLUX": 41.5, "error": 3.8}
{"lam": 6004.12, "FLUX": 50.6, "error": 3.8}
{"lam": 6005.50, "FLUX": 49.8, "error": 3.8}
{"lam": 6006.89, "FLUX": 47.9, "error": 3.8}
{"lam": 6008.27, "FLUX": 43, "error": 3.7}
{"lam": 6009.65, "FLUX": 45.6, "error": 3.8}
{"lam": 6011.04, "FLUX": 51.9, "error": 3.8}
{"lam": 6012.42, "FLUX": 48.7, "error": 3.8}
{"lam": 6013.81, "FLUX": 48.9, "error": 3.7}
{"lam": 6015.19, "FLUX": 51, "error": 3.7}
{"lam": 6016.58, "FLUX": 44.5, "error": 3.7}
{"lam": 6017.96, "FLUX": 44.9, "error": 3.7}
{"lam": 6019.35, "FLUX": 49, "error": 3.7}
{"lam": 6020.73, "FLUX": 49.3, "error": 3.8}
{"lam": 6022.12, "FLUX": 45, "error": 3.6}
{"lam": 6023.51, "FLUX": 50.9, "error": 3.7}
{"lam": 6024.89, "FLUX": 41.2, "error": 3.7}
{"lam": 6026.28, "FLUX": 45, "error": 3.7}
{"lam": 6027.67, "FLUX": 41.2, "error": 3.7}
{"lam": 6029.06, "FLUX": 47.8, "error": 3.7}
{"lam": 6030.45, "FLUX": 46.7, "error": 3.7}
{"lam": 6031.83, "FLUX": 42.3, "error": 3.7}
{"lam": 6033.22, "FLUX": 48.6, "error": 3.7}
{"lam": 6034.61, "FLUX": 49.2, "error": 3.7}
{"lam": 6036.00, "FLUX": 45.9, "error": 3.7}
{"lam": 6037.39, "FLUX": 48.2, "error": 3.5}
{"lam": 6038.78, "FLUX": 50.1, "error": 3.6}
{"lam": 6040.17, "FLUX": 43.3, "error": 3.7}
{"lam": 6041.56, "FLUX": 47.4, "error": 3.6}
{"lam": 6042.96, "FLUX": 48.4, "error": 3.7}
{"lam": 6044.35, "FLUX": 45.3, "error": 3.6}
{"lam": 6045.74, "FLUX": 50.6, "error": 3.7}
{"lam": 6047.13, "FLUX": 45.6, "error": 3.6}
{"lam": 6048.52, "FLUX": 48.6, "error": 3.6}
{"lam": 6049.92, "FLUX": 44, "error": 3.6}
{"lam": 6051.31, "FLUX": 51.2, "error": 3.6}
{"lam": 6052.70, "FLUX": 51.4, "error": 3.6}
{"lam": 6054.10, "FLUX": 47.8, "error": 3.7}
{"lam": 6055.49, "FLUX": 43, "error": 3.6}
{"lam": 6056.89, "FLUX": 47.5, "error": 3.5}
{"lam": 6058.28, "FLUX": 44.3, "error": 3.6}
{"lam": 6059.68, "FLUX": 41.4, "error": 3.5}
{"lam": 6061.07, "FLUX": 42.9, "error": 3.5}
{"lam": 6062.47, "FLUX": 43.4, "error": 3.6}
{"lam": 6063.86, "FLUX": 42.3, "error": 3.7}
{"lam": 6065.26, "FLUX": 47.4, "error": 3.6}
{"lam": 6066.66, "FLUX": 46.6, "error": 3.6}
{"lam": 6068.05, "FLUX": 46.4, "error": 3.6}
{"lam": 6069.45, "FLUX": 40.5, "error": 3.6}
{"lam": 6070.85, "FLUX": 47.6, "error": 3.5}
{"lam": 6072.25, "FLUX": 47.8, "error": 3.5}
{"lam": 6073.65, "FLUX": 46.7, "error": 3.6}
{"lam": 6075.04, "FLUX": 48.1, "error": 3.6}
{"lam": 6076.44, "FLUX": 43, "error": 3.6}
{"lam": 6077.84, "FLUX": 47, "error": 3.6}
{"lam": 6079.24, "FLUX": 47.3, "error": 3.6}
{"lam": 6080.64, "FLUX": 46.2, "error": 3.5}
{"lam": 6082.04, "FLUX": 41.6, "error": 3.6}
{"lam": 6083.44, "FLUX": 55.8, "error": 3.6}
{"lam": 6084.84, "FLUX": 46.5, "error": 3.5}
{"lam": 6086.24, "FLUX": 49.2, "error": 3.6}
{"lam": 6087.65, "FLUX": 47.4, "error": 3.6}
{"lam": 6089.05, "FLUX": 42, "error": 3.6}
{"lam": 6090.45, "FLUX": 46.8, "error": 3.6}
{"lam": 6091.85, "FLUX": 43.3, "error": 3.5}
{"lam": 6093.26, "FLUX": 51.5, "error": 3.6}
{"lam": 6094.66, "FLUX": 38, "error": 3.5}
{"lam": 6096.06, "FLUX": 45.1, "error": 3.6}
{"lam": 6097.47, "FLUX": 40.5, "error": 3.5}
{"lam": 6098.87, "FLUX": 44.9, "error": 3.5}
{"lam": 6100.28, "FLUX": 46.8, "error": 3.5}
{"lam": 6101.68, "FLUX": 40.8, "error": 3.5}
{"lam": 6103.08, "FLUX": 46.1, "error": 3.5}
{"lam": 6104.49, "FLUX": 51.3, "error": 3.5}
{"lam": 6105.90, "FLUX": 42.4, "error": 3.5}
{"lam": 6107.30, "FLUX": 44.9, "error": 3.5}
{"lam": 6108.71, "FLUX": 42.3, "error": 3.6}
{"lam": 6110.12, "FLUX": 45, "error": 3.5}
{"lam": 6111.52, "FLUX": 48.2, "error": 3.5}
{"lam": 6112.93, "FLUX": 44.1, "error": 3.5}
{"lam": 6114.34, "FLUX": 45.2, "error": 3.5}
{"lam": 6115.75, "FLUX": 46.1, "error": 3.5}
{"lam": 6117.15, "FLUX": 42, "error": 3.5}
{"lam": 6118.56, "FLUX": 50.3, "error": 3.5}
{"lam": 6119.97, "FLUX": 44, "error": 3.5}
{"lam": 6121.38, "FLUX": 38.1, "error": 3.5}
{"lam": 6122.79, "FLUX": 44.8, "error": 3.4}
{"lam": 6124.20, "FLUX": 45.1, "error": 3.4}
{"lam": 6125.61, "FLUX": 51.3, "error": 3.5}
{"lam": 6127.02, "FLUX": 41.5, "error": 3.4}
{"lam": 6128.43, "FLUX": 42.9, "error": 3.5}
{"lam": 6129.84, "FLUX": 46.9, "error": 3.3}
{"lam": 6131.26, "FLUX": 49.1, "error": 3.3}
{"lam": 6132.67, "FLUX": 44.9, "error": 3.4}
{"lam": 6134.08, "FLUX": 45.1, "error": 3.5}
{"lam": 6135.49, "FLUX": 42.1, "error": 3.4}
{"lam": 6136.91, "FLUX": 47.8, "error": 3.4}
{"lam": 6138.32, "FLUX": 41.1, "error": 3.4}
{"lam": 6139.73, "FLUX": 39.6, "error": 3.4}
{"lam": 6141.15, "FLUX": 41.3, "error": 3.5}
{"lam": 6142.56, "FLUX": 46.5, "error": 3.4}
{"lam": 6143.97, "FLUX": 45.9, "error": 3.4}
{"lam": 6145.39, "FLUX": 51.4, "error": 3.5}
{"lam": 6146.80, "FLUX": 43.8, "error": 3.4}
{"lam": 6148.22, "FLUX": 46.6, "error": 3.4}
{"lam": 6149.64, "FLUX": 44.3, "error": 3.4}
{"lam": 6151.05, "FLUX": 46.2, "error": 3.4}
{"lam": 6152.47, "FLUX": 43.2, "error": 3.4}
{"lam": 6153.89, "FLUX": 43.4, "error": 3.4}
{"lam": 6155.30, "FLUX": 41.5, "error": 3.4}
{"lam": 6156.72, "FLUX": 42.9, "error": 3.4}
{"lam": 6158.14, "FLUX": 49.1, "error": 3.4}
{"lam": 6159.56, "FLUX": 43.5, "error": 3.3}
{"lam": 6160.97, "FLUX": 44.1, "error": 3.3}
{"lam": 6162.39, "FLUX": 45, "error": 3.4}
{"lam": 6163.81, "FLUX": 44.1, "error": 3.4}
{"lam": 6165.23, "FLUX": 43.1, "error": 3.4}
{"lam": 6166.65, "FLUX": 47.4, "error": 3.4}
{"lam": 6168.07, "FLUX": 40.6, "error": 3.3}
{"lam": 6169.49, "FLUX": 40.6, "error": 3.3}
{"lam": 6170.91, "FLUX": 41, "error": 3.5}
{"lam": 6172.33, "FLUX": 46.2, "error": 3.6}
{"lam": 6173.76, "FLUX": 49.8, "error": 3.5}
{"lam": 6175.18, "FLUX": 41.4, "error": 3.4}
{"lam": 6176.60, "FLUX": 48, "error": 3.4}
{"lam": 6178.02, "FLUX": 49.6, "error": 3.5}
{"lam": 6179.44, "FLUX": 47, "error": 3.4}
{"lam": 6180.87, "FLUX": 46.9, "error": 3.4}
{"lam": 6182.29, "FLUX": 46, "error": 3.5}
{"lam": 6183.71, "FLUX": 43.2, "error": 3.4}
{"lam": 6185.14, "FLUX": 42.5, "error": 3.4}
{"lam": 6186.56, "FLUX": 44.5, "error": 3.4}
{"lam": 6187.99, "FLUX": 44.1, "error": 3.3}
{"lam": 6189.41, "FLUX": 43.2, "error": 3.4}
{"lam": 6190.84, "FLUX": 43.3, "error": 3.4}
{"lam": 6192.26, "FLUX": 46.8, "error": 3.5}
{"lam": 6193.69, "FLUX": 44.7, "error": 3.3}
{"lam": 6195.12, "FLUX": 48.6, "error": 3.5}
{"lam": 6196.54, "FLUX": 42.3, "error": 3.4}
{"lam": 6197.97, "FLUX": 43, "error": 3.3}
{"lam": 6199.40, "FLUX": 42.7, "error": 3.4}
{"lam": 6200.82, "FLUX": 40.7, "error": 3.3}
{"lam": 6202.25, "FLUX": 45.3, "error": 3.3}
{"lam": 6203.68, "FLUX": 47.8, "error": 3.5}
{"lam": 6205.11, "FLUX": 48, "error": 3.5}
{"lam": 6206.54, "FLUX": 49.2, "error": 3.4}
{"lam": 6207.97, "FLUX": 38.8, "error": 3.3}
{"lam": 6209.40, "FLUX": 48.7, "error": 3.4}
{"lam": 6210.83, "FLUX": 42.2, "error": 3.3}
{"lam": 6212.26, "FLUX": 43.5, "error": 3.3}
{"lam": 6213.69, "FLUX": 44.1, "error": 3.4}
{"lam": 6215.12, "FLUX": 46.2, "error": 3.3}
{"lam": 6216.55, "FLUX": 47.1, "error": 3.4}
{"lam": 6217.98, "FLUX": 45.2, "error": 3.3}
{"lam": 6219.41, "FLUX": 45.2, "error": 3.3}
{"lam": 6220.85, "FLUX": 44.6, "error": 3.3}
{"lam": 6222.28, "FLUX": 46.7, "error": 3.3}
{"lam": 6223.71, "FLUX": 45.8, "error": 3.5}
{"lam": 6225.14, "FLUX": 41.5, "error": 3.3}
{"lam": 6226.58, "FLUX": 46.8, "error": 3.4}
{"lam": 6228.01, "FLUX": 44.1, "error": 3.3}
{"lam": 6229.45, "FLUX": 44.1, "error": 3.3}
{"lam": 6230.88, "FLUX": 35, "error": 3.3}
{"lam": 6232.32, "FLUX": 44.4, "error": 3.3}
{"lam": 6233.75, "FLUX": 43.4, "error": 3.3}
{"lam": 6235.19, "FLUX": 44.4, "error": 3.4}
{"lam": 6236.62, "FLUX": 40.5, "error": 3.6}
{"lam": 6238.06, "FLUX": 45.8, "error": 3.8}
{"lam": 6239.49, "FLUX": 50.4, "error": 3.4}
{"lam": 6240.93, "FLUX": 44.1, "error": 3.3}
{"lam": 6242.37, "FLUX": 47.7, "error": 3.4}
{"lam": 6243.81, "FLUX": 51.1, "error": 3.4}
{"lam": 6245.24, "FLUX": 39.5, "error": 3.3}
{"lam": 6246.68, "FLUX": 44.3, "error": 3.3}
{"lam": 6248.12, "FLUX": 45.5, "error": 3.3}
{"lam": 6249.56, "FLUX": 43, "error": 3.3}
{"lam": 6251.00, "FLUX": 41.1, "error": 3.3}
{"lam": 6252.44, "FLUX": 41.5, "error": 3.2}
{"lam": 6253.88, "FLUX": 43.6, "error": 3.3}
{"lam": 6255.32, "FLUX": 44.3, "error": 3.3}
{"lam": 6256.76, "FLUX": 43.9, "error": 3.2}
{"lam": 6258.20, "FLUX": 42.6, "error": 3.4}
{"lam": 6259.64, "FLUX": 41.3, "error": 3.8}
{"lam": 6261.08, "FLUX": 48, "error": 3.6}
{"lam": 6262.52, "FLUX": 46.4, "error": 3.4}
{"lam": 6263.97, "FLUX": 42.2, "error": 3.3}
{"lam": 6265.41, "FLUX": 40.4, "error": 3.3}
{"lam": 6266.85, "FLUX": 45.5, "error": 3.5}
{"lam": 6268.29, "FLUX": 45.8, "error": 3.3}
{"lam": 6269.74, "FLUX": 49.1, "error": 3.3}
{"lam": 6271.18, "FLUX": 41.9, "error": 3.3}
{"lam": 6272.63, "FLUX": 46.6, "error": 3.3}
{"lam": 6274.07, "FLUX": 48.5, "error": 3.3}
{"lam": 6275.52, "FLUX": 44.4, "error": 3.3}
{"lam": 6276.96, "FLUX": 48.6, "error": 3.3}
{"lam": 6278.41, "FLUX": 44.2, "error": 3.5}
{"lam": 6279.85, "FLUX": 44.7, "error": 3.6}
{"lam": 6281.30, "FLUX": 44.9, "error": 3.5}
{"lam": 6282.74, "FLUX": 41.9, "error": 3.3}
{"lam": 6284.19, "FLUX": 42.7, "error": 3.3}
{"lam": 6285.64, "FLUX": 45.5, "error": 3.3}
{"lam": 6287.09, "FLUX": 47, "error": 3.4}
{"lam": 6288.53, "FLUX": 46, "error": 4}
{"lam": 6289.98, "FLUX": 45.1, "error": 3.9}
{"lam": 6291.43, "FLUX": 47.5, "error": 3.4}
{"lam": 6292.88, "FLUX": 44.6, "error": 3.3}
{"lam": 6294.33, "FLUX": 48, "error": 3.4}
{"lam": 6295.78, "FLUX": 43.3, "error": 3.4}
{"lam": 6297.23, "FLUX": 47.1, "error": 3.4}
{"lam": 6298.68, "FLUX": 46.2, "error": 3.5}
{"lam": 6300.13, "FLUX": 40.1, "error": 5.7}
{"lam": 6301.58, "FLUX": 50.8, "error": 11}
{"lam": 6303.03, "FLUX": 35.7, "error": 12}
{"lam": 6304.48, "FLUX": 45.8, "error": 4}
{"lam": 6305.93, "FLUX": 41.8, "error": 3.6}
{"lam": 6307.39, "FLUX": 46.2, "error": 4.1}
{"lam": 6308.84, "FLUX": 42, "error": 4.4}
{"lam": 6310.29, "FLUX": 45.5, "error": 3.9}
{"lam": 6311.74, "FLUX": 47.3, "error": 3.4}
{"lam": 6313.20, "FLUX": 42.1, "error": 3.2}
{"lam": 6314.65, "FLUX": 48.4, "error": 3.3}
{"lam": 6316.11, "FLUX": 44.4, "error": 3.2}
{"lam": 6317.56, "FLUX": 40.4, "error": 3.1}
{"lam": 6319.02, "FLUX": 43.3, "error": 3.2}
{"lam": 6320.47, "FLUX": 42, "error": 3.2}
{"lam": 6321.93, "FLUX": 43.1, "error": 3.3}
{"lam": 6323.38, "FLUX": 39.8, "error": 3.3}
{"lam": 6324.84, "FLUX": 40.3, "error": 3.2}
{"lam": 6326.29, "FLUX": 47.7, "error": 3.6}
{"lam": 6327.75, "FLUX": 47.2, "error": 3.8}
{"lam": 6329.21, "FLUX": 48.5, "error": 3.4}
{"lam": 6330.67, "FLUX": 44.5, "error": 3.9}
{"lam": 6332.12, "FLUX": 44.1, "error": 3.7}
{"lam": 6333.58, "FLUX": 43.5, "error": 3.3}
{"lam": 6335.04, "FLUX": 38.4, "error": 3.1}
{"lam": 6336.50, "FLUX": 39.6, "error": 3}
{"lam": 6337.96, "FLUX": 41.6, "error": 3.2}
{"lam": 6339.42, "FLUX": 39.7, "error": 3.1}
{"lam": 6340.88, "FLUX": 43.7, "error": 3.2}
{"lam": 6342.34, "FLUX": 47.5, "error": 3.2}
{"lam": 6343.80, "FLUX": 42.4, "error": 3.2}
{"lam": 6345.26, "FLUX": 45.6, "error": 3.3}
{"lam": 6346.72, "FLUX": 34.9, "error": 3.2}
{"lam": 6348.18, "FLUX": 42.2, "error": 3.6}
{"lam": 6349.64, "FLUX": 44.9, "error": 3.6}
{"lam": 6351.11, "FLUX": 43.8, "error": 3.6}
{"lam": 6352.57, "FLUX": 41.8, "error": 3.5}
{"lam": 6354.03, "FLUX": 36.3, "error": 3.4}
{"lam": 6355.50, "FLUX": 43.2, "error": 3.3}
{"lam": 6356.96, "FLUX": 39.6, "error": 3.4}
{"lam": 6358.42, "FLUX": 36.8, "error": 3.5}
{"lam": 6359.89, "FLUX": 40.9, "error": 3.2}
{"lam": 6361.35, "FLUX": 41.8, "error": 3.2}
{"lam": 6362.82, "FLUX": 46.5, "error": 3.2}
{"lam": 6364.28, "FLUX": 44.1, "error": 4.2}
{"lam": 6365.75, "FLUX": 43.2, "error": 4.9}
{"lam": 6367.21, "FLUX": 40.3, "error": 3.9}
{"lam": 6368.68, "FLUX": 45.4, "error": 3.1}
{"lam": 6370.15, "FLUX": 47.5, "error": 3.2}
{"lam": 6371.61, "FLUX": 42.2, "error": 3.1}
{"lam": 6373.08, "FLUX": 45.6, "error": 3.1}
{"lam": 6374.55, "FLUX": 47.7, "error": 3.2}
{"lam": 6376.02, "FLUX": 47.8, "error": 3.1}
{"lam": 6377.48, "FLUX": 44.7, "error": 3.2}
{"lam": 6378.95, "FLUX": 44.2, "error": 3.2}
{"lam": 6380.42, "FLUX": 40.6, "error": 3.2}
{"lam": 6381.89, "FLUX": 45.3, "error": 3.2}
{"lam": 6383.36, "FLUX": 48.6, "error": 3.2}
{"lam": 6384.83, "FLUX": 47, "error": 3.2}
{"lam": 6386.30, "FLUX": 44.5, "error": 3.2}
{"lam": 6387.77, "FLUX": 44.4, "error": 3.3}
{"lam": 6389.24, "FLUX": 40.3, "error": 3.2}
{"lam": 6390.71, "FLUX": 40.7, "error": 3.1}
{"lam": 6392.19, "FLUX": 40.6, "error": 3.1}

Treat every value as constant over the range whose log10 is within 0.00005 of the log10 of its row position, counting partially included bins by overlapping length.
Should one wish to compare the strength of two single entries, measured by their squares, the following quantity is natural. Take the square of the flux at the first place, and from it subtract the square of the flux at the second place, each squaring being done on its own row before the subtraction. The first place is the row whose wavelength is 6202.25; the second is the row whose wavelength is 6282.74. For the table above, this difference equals 296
